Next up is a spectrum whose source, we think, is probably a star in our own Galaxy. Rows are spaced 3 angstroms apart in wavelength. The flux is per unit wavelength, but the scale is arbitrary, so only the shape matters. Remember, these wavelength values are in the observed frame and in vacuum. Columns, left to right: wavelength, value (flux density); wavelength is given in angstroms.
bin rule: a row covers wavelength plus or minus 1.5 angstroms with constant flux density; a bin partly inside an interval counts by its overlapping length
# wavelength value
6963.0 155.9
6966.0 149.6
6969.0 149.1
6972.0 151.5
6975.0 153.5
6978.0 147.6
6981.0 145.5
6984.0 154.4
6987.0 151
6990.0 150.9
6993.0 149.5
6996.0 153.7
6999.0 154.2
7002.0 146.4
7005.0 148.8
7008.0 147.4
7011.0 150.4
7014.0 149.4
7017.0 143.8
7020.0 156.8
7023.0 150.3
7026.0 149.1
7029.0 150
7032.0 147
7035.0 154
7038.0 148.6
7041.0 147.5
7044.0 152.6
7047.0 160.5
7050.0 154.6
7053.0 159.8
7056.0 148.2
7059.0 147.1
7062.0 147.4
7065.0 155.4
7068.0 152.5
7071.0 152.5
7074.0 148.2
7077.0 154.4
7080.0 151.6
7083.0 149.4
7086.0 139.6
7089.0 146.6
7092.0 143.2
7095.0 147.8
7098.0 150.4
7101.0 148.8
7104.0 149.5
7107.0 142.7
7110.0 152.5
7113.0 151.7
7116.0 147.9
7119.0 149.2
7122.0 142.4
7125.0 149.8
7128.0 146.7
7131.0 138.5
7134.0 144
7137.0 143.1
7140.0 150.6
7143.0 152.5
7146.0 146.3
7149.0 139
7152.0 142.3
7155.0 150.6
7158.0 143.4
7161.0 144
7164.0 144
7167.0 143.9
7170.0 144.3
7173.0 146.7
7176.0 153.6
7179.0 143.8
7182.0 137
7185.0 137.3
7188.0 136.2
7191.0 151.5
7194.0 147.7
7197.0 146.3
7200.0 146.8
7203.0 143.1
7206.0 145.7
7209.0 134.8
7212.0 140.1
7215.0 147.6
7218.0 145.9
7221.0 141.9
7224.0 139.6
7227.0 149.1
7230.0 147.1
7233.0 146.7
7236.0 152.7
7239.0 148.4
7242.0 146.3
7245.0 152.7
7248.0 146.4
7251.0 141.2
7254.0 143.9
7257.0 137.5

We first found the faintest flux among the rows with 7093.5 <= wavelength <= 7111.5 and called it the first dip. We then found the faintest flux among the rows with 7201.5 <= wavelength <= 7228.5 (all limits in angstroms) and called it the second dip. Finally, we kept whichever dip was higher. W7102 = 143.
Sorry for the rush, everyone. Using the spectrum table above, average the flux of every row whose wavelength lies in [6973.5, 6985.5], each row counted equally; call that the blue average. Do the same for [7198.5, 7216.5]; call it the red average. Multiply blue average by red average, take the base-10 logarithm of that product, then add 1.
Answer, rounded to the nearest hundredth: 5.33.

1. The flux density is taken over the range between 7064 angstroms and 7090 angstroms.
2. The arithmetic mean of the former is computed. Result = 150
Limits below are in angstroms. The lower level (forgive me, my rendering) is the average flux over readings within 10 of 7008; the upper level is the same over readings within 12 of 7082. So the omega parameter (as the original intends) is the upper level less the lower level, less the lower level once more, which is -149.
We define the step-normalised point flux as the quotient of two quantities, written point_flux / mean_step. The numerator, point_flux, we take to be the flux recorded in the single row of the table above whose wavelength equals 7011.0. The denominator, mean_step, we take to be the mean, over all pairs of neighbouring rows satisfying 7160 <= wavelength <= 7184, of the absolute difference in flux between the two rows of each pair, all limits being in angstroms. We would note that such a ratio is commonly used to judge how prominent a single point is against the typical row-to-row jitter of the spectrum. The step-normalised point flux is 39.9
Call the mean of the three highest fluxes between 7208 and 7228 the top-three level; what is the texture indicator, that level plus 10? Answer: 158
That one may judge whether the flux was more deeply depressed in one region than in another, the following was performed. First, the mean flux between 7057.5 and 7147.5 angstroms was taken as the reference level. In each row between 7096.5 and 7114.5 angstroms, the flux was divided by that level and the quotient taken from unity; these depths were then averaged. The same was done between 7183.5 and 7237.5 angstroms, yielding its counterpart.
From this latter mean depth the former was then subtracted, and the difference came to 0.033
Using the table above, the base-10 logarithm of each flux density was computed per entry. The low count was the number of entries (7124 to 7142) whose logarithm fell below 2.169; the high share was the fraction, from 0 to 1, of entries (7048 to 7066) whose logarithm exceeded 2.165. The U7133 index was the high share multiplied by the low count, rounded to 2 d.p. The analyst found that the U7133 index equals 4.00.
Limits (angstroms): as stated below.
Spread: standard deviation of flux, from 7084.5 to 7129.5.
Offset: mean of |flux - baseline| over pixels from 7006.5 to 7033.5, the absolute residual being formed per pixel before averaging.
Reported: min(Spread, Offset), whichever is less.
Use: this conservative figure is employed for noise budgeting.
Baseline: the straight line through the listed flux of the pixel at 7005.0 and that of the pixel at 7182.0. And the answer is 2.8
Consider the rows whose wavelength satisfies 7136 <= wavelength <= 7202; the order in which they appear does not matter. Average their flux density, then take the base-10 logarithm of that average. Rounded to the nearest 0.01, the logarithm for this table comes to 2.16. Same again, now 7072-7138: 2.17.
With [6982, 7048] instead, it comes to 2.18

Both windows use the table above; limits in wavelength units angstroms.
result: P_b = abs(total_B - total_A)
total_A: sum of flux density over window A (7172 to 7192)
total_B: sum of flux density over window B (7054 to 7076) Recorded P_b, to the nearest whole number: 45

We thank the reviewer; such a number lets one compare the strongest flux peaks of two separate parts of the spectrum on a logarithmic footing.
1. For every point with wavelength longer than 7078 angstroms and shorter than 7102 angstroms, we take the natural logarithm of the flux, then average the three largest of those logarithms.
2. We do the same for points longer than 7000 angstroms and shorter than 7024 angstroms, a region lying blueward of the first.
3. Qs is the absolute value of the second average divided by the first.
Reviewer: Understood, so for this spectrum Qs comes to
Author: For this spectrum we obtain 1.00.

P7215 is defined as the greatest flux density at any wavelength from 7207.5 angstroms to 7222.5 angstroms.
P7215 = 147.6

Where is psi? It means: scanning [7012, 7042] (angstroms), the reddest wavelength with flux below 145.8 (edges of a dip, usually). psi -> 7017.0 angstroms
